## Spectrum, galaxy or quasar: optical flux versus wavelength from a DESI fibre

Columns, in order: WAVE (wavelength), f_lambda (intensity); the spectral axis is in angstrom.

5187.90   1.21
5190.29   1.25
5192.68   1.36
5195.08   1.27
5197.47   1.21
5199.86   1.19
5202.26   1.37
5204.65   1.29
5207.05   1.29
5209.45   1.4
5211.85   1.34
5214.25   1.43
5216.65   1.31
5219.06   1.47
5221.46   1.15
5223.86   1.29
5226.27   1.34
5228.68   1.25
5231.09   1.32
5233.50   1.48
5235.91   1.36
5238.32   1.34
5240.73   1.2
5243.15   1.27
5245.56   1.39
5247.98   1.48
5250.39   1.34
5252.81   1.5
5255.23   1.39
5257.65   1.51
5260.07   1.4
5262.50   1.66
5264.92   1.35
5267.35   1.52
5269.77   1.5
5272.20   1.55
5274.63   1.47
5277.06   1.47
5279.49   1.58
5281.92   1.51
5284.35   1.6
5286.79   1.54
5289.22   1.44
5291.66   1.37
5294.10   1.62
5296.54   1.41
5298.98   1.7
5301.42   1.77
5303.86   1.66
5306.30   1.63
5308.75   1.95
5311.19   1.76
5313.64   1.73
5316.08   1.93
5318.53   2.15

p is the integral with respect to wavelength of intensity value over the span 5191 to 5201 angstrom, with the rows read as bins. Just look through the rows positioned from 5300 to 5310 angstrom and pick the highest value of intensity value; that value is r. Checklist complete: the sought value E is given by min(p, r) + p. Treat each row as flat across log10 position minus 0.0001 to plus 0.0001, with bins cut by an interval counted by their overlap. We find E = 14.5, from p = 12.6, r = 1.95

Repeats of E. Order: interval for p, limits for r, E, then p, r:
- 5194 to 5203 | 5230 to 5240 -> 12.8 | 11.3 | 1.48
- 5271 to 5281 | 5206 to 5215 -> 16.6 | 15.2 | 1.43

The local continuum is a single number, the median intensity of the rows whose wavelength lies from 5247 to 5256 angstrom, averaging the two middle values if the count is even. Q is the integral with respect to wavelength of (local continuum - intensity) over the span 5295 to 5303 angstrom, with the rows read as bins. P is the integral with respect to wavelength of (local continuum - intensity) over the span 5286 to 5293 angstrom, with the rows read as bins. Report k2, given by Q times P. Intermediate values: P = -0.1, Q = -1.5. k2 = 0.1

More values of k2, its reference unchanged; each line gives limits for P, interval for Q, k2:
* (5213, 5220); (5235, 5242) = 0.2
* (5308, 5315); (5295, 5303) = 4.0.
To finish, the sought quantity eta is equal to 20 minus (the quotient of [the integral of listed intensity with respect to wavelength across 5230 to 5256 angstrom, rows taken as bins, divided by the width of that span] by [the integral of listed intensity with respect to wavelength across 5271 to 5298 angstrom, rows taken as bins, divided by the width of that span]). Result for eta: 19.1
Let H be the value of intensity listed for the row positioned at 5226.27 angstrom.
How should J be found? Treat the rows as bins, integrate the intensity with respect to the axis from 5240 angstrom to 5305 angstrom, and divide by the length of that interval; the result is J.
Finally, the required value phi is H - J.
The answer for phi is -0.2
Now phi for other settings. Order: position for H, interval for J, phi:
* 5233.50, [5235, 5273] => 0.1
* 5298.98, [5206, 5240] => 0.4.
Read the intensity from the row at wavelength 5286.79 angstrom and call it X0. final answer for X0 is 1.54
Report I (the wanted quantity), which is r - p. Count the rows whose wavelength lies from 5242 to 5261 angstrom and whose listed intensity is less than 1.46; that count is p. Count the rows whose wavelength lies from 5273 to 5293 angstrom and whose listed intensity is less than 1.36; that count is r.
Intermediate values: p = 5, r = 0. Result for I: -5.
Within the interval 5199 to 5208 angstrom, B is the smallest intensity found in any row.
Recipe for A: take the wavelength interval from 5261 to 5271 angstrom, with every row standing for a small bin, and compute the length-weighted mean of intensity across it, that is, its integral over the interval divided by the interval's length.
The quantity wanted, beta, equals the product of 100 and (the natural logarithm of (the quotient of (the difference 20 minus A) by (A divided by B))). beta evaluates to 268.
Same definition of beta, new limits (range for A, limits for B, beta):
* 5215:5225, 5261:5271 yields 296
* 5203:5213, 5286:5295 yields 295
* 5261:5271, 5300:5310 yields 300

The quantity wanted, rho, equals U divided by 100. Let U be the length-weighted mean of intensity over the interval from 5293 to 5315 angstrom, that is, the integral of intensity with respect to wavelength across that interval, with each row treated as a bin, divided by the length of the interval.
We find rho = 0.0169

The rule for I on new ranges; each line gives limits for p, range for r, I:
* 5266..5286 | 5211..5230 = 6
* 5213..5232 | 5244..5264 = -6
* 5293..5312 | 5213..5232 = 5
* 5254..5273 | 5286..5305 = -3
